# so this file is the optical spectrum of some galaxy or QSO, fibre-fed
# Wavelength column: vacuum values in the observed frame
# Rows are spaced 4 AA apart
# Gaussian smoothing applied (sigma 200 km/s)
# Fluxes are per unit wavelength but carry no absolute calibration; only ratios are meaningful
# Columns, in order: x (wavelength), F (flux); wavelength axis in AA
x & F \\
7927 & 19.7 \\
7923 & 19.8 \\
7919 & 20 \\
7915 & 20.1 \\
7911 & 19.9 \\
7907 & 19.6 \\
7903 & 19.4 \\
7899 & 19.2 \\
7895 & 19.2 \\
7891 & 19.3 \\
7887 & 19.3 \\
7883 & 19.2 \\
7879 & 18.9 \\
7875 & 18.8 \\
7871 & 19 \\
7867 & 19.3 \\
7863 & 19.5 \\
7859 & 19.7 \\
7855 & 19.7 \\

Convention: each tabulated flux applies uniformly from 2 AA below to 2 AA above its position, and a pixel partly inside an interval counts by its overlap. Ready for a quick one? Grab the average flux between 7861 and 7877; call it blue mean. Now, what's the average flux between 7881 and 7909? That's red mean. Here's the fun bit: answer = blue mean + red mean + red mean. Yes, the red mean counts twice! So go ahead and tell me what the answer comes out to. 57.8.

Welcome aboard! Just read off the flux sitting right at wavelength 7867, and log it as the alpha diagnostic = 19.3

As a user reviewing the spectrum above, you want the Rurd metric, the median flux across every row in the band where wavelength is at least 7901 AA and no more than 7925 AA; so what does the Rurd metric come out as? 19.85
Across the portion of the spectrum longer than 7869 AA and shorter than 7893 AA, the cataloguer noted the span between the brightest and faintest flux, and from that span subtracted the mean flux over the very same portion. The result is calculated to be -18.6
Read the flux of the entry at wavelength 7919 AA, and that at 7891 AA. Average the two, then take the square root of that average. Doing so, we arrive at 4.433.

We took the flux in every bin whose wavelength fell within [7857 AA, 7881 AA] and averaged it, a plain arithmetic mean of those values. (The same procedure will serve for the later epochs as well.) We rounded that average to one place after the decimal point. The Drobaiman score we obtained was 19.2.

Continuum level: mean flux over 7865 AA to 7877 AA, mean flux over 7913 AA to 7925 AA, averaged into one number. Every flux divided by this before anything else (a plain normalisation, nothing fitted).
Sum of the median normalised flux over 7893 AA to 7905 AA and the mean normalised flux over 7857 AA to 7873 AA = 1.978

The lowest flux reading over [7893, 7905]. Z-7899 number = 19.2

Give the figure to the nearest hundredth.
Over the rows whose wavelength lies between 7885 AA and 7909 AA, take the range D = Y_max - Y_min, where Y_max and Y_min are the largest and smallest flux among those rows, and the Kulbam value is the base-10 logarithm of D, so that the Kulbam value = -0.40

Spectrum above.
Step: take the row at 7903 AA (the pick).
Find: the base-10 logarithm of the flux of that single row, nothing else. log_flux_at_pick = 1.29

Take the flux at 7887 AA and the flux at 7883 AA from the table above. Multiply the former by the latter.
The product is 370.6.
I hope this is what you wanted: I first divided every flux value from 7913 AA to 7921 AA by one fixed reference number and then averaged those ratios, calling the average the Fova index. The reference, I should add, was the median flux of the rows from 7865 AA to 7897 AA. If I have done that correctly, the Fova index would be 1.04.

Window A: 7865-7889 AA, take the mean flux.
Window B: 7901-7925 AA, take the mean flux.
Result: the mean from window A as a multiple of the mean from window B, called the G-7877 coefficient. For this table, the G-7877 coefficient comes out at 0.96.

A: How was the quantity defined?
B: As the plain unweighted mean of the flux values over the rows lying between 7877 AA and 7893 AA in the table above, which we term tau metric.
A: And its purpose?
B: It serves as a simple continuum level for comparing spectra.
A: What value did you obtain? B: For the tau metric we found 19.2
